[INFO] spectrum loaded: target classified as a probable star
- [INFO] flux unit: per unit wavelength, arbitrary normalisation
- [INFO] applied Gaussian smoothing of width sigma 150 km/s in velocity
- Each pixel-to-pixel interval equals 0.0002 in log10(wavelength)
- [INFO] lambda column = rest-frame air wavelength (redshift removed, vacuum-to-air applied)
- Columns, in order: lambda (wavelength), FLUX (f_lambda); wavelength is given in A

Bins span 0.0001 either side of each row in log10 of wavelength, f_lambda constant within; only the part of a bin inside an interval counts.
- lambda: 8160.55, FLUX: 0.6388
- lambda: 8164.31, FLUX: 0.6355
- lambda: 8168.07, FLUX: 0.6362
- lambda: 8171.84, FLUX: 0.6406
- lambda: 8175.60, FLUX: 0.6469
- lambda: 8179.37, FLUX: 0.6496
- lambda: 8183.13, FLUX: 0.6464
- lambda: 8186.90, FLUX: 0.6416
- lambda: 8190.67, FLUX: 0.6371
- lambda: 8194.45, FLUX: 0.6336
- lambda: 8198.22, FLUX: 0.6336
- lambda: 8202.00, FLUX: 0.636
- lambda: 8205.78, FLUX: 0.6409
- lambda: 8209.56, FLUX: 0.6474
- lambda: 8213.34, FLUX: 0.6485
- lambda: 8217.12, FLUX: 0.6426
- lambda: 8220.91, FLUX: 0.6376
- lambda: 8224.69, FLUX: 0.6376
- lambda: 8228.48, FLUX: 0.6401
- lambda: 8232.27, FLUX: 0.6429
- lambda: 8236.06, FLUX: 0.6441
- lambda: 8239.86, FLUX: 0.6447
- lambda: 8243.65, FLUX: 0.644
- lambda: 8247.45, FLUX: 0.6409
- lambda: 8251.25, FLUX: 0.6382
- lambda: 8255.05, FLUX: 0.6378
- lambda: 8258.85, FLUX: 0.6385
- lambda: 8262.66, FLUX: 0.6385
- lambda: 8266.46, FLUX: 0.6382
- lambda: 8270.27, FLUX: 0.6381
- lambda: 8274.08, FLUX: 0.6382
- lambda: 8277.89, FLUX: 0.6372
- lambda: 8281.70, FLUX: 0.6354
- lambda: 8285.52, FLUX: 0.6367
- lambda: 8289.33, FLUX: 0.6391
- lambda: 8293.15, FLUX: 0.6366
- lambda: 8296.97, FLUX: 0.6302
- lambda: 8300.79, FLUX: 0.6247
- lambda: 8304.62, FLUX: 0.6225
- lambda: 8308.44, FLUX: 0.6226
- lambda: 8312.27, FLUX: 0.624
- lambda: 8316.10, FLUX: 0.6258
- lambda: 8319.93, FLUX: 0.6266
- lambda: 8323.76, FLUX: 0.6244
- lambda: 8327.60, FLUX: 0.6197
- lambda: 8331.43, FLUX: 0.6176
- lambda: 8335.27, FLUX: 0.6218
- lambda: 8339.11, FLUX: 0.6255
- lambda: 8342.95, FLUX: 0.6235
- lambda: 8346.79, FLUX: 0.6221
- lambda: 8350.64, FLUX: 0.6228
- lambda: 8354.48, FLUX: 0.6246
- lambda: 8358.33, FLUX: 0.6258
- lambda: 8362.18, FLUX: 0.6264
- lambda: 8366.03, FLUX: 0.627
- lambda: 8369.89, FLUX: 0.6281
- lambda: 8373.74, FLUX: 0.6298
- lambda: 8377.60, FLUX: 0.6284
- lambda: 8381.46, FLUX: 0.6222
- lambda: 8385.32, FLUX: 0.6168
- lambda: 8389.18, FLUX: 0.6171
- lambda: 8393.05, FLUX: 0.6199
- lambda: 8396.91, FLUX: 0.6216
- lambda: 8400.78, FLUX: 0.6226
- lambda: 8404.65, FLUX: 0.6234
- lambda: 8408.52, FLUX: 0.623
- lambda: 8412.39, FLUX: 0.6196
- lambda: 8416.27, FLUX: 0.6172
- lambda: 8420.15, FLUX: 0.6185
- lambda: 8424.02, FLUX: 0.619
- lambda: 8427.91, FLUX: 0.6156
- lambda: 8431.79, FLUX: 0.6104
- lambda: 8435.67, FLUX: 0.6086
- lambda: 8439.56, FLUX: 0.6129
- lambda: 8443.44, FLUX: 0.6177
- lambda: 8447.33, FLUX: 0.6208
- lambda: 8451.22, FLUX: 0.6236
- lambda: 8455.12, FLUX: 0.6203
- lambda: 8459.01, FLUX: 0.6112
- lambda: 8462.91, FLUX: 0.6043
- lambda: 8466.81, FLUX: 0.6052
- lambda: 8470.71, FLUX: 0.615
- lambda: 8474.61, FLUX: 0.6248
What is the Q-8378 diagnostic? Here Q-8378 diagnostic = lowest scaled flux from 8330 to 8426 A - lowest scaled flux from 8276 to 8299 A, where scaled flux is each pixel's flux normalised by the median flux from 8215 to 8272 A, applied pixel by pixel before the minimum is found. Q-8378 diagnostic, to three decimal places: -0.021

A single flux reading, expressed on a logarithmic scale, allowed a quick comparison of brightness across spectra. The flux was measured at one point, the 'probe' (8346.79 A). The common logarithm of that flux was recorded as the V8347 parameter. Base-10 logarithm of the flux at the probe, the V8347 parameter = -0.206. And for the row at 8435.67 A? -0.216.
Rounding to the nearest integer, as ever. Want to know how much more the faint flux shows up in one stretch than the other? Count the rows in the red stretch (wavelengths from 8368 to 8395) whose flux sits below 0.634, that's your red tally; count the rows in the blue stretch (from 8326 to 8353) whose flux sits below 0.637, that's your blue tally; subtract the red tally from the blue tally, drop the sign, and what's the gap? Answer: 0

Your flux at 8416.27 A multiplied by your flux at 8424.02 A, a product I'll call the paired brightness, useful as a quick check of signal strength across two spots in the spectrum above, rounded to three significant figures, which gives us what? 0.382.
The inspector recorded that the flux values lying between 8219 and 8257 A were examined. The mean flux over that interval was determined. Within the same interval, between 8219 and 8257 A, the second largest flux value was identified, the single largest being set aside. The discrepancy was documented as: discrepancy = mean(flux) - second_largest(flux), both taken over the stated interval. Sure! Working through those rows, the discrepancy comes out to -0.0033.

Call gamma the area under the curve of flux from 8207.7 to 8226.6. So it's 12.2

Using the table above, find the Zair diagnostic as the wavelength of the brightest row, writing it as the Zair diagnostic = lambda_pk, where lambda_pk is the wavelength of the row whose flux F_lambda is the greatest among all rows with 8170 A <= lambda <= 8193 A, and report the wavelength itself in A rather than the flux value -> 8179.37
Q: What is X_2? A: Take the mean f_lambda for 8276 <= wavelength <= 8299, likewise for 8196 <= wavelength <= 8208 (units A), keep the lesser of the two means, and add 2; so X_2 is 2.64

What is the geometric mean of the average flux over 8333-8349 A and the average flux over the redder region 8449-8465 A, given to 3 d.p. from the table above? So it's 0.619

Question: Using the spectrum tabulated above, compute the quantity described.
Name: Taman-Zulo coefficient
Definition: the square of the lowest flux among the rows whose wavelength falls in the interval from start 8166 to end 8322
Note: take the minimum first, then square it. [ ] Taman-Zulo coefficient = 0.388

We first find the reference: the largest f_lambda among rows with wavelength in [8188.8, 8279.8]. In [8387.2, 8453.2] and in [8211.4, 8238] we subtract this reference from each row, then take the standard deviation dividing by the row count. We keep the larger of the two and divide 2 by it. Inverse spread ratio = 466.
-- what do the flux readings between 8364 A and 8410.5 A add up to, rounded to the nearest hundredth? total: 7.48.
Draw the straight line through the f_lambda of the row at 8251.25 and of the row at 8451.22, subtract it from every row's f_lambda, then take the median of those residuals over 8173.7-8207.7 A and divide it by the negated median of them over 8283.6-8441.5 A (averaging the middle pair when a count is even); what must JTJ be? -0.18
